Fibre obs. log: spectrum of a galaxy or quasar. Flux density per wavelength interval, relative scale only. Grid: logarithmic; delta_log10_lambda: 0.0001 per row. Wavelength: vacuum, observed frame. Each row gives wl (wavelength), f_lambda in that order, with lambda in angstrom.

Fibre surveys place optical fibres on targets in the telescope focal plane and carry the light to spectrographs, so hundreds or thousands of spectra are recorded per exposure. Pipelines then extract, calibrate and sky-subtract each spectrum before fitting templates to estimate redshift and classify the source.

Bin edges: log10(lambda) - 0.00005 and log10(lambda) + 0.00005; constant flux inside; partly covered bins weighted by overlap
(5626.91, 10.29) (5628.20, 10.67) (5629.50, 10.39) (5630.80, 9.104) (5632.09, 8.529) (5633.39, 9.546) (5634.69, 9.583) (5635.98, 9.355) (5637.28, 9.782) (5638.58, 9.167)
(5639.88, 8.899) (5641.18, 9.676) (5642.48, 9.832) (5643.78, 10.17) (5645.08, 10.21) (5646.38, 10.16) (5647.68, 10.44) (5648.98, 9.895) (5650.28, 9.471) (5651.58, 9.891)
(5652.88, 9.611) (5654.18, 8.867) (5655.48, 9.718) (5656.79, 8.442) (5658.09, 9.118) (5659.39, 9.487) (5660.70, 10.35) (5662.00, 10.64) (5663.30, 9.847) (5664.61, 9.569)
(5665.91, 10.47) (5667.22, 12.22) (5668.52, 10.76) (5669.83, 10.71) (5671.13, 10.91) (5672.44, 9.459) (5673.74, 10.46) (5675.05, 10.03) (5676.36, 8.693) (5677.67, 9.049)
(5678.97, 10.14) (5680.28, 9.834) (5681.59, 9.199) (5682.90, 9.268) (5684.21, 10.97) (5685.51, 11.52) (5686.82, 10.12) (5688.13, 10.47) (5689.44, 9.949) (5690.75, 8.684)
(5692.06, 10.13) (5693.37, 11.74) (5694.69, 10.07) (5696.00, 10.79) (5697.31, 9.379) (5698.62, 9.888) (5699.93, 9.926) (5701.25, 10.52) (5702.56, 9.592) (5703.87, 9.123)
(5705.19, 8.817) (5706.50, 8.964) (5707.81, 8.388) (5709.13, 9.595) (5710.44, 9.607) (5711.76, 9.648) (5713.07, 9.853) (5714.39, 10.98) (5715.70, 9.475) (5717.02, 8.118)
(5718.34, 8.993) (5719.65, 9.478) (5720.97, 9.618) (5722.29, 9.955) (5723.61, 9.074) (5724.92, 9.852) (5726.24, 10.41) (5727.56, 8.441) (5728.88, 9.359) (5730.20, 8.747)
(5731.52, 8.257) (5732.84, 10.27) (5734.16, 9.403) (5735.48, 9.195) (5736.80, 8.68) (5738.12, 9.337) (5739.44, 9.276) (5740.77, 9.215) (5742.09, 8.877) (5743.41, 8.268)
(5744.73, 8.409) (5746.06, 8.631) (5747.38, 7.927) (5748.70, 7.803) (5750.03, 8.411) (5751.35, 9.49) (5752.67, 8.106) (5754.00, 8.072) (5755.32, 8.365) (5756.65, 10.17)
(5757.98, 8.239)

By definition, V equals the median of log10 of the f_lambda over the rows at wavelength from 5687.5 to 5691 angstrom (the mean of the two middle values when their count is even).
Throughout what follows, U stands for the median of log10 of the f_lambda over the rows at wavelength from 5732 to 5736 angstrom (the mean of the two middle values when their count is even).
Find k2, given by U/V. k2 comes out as 0.98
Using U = 0.97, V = 1.00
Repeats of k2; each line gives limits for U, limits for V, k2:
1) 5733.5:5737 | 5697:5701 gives 0.97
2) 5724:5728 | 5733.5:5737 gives 1.03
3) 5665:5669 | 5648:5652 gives 1.04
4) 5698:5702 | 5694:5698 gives 0.99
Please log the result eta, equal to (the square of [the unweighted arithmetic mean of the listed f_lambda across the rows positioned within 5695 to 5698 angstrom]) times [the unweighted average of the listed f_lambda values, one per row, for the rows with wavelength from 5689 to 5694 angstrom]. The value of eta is 1030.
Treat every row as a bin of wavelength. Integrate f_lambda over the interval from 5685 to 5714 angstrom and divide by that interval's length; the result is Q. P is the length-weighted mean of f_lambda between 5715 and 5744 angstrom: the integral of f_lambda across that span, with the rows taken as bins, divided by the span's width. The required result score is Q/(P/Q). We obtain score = 10.6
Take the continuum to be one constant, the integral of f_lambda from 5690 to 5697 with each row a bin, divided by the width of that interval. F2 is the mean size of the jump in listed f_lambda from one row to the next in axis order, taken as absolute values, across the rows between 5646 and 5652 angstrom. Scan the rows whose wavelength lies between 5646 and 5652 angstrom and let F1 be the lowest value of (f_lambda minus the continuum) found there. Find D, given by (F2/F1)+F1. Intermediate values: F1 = -0.8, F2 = 0.4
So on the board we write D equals -1.3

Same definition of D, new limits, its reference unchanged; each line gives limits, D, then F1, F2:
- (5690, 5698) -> -2.4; -1.5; 1.4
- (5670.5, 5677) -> -2.2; -1.5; 1.1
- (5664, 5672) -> -2.0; -0.7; 0.9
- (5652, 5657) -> -2.3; -1.8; 1.0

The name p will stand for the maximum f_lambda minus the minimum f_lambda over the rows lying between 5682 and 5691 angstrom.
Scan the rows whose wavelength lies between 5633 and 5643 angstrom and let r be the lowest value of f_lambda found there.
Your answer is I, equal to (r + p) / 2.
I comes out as 5.87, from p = 2.8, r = 8.899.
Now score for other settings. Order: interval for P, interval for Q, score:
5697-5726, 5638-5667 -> 10.0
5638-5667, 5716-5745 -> 8.6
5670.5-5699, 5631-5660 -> 9.1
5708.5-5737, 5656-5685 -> 10.6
